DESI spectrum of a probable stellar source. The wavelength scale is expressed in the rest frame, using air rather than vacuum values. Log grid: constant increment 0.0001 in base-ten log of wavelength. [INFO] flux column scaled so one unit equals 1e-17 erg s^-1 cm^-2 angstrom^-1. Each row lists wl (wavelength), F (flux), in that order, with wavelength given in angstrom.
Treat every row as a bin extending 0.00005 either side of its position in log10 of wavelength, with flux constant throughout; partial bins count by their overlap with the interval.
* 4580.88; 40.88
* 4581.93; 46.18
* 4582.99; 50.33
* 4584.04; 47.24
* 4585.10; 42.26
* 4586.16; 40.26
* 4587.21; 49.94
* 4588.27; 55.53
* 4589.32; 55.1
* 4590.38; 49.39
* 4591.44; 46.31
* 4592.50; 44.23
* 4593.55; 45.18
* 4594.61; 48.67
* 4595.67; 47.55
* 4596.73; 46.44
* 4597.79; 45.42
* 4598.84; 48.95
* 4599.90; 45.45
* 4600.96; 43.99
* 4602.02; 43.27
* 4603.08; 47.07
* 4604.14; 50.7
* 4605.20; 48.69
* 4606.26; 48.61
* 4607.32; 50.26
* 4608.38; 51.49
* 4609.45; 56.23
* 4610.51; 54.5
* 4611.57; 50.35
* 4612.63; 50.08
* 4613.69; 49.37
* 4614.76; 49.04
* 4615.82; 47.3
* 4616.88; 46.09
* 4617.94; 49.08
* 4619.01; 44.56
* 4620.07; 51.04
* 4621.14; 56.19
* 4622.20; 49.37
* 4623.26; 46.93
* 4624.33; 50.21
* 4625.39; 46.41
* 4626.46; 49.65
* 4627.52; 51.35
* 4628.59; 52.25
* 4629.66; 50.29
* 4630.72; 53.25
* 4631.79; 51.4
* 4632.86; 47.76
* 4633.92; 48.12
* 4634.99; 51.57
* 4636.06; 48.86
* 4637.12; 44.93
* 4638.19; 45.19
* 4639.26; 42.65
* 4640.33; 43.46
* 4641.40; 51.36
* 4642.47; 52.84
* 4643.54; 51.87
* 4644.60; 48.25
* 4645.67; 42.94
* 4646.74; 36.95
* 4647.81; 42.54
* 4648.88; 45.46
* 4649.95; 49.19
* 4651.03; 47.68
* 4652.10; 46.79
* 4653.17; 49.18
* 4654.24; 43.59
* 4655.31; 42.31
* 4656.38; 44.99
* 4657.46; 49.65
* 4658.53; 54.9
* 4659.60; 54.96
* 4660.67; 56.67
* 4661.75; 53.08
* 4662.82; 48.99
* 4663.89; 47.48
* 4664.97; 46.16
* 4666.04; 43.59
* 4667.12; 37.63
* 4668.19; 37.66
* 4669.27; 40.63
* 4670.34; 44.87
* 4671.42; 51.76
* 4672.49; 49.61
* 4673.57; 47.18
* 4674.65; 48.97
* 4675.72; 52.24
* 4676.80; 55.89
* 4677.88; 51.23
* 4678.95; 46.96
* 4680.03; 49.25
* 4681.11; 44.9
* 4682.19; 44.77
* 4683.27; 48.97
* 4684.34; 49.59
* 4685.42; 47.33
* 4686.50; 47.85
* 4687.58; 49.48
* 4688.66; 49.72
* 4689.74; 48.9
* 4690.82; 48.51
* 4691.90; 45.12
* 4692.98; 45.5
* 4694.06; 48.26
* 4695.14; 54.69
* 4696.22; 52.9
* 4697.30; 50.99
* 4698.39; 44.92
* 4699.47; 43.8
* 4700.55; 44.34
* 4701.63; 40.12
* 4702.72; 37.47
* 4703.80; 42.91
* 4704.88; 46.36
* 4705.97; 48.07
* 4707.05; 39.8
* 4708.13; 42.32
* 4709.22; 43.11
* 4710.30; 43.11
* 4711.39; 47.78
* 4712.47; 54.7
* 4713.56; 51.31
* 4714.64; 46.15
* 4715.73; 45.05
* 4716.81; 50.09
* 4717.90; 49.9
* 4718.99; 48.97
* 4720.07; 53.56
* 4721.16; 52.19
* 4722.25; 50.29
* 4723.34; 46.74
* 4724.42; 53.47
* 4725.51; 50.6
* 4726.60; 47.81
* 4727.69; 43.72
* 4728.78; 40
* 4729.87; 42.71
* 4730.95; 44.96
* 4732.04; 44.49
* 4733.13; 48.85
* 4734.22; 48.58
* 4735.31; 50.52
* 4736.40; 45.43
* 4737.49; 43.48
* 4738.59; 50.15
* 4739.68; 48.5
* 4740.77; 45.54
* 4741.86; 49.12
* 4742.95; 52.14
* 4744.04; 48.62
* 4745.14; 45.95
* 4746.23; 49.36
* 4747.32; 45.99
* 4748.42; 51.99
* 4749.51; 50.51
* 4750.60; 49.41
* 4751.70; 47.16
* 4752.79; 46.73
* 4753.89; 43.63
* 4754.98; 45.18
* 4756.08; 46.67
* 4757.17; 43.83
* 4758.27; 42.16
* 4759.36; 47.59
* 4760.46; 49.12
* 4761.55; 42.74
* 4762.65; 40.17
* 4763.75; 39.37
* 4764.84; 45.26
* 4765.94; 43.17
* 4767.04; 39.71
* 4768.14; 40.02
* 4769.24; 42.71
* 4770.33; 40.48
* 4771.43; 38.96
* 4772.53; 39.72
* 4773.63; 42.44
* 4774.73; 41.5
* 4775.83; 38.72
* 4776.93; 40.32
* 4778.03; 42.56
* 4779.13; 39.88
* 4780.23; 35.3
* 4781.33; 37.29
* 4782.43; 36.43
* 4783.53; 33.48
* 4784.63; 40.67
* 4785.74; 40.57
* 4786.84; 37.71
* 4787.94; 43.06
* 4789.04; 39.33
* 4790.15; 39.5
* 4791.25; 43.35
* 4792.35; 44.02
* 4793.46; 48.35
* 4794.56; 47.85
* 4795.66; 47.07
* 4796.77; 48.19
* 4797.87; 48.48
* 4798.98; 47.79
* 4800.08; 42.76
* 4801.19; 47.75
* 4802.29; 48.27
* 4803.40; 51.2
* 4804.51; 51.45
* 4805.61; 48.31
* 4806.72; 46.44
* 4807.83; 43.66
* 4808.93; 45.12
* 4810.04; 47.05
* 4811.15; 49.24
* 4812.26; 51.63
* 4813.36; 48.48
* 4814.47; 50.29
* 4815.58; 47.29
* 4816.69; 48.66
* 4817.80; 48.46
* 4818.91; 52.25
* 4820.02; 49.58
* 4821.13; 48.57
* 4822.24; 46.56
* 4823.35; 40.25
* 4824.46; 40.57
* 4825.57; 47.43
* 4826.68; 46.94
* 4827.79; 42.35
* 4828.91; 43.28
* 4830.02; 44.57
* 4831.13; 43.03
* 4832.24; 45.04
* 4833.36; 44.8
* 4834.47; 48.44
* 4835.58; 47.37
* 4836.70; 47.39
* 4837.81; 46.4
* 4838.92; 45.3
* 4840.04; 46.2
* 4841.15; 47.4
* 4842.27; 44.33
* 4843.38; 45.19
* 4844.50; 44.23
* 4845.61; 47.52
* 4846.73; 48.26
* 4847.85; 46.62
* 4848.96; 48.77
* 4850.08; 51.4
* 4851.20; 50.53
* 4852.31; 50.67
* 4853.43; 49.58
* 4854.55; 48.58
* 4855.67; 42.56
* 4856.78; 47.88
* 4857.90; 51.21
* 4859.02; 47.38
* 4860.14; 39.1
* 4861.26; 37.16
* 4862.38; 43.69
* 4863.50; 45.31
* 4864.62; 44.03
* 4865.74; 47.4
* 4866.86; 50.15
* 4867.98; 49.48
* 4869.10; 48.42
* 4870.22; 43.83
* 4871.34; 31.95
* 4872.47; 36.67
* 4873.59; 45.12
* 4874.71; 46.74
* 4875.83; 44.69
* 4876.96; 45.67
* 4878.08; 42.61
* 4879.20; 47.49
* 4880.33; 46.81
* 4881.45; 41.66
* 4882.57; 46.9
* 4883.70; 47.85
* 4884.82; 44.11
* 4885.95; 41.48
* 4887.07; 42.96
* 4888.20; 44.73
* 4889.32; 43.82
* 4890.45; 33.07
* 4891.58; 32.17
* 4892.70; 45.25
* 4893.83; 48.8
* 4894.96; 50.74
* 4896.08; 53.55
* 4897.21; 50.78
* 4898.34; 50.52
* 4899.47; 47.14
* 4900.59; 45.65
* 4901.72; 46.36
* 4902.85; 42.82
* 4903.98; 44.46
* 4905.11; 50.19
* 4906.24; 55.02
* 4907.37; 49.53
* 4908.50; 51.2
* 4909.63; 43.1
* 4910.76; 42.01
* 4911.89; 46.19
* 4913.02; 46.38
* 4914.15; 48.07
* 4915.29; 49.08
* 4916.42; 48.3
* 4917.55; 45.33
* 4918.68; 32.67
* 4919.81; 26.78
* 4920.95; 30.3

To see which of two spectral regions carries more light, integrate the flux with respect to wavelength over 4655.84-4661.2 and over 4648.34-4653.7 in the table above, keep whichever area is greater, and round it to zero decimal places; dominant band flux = 280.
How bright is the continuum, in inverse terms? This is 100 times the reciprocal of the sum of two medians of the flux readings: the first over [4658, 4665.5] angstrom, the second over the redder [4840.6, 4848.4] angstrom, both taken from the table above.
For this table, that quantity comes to 1.00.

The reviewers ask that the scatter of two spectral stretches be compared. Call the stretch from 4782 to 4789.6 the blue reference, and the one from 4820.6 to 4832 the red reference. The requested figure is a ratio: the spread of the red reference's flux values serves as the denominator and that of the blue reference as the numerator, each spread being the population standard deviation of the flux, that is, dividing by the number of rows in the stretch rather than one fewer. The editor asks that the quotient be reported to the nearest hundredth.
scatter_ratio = 1.06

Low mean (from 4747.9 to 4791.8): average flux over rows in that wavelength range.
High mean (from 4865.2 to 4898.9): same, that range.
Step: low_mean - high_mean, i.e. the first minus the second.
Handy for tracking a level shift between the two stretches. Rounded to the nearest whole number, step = -3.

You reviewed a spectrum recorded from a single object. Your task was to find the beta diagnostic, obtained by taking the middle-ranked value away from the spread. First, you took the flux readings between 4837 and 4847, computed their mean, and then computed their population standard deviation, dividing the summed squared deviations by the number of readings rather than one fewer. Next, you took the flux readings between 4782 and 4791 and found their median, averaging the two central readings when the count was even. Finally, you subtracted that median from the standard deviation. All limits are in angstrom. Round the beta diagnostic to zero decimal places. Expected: -38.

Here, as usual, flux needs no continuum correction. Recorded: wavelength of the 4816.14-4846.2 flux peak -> 4818.91 angstrom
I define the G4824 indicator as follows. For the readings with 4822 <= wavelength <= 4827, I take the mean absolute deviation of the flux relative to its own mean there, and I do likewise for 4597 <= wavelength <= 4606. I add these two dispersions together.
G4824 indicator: 5.3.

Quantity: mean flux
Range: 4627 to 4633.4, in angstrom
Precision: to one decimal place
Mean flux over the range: 51.0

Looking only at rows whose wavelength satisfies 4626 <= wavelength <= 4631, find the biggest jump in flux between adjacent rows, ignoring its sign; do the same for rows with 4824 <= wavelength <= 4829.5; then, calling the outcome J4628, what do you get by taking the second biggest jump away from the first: -3.9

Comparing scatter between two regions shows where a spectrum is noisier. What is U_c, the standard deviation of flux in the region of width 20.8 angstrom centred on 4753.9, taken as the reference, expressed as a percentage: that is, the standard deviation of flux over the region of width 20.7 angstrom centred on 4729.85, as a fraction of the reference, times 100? 110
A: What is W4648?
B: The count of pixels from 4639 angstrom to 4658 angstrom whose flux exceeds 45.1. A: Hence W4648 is 10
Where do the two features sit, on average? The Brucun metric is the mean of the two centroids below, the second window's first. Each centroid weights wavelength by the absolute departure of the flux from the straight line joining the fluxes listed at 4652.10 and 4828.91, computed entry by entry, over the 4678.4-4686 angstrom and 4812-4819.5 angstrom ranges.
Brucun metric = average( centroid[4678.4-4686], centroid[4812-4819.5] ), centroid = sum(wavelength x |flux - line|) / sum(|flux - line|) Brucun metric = 4749.0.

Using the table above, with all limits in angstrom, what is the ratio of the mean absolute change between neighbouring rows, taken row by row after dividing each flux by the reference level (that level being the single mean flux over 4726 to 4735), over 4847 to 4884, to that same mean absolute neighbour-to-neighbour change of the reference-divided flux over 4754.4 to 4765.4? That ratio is 1.1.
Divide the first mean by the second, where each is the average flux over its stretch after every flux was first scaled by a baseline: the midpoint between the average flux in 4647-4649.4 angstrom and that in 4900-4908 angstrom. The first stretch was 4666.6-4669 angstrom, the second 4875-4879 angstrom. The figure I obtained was 0.85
